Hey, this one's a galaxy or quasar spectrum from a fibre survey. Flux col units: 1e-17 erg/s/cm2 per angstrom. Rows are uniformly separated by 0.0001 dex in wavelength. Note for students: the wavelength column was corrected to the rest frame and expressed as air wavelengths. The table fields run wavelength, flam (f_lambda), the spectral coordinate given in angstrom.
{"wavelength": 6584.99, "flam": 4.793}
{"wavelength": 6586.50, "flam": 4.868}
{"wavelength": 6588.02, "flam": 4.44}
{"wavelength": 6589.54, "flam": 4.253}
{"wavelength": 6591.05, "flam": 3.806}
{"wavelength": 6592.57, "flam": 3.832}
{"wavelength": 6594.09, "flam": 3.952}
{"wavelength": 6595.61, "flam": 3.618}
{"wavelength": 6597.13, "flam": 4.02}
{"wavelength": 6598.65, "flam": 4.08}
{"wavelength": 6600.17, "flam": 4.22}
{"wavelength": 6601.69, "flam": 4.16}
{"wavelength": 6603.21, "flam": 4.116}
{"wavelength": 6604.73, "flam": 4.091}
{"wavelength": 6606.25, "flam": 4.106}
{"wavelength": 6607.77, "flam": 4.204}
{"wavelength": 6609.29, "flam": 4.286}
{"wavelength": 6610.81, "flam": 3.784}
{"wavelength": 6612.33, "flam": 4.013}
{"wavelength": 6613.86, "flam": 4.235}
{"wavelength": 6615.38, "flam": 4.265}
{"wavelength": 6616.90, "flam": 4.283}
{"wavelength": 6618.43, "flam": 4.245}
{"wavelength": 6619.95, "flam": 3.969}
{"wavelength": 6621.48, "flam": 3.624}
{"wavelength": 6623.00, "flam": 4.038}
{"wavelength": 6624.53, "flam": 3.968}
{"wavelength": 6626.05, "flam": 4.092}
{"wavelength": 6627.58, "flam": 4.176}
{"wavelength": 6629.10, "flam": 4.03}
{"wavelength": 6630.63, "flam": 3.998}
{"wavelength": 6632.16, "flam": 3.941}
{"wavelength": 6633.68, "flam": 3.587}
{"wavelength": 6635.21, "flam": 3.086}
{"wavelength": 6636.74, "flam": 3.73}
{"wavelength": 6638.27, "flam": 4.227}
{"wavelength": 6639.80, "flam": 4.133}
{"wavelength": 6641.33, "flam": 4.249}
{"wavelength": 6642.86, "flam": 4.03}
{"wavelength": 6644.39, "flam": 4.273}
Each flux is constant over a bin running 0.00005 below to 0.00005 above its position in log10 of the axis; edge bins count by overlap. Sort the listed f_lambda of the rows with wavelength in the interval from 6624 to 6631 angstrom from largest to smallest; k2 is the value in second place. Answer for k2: 4.092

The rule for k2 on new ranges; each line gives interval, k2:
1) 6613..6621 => 4.265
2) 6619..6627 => 4.038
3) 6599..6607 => 4.16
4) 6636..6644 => 4.227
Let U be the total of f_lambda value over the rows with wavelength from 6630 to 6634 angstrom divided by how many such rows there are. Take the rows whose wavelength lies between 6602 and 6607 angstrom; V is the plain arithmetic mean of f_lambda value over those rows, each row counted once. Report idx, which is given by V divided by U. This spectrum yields 1.068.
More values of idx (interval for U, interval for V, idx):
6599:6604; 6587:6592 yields 1.000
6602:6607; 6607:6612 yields 0.997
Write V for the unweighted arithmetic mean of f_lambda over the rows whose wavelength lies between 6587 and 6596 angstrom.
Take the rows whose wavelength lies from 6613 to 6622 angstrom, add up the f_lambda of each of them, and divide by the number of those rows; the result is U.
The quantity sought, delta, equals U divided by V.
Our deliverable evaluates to 1.03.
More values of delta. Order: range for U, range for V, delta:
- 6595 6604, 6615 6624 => 0.99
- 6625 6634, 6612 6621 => 0.95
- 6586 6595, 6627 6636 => 1.10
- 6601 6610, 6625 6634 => 1.05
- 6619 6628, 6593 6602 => 0.99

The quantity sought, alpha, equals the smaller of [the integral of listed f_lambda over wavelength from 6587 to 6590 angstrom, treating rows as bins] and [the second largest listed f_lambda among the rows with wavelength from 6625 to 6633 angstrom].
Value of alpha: 4.09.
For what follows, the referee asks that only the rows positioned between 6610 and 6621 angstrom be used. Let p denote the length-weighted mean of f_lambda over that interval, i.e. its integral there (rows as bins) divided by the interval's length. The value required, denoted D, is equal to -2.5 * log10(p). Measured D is -1.53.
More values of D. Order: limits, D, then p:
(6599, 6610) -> -1.55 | 4.17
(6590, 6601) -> -1.49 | 3.94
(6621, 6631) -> -1.51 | 4.00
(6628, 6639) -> -1.45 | 3.81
